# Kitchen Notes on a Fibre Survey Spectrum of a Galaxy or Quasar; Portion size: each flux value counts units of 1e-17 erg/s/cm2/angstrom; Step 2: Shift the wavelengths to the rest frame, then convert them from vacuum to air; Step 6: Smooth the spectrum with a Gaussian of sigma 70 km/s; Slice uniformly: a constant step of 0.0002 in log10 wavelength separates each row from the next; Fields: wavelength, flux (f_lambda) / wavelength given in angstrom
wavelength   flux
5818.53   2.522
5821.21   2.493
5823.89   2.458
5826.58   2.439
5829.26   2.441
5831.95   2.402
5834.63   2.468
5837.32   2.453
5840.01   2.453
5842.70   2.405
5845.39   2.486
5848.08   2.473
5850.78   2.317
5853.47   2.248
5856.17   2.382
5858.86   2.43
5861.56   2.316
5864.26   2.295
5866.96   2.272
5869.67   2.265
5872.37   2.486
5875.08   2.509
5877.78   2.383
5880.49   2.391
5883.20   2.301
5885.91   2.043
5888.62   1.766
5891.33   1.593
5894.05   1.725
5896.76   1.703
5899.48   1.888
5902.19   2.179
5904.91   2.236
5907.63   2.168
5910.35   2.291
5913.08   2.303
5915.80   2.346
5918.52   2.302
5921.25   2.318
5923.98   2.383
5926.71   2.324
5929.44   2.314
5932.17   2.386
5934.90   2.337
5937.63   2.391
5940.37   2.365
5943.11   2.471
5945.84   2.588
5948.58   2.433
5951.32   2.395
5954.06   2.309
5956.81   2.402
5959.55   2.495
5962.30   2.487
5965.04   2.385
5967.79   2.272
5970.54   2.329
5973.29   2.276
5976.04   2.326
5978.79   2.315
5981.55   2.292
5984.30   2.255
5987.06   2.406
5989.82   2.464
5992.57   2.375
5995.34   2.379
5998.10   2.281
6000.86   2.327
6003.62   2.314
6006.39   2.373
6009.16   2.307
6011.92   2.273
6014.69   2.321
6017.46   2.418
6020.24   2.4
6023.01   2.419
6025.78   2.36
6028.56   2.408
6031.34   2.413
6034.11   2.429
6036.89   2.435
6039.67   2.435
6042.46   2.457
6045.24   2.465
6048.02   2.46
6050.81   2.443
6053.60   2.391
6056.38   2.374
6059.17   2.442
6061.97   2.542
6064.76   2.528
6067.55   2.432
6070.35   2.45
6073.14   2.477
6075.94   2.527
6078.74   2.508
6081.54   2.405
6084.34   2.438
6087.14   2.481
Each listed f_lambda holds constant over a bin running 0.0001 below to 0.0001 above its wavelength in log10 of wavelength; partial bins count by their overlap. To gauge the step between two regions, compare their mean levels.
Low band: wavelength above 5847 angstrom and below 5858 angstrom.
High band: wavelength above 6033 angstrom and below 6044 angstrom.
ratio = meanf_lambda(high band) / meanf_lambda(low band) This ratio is 1.04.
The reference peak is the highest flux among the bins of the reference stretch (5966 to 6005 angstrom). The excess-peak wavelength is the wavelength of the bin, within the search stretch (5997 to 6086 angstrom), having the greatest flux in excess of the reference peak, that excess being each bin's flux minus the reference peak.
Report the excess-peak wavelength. 6061.97 angstrom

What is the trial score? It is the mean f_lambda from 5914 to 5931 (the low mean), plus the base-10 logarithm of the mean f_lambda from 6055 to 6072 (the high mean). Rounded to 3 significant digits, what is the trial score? 2.72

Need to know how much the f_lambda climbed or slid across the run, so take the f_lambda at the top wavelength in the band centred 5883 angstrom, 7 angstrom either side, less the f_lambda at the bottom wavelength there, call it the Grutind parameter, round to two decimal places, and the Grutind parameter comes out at -0.62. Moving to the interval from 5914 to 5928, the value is -0.02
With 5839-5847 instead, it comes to 0.03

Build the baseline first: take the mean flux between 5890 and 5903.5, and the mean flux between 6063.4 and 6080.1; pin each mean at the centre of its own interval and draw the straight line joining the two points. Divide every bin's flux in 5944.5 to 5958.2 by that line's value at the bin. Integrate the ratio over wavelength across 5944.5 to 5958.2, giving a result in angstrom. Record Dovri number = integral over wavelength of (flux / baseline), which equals 16.4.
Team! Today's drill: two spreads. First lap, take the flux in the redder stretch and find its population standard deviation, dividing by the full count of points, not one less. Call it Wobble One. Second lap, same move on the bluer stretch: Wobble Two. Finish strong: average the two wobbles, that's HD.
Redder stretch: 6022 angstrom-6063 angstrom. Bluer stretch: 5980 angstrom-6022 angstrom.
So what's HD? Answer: 0.05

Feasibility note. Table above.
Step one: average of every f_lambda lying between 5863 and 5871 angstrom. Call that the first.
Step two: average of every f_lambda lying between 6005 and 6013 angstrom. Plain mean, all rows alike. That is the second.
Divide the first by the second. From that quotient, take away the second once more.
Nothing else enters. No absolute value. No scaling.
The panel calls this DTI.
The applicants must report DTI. -1.34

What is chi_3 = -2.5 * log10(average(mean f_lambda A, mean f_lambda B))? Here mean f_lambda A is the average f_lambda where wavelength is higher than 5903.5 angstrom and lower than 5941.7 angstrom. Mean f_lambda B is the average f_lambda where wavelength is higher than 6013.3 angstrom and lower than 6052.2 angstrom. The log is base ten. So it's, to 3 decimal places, -0.936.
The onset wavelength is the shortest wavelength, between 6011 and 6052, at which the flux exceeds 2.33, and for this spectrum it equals 6017.46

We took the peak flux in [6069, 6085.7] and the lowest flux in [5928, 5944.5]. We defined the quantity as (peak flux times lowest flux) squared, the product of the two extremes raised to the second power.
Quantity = 34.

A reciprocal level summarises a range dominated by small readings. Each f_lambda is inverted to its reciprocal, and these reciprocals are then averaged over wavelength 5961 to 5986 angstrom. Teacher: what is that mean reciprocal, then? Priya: 0.430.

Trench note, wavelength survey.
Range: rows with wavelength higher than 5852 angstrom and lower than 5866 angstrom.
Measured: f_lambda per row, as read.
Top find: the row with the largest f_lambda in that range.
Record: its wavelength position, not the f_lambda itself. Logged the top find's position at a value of 5858.86 angstrom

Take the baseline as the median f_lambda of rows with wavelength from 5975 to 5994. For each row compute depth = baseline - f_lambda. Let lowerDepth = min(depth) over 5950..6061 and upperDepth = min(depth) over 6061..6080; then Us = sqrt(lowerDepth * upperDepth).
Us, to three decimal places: 0.191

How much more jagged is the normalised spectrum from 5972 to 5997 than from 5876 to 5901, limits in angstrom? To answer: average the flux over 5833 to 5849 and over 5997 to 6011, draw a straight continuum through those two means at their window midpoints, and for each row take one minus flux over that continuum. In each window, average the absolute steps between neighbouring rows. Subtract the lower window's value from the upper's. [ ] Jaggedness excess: -0.04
